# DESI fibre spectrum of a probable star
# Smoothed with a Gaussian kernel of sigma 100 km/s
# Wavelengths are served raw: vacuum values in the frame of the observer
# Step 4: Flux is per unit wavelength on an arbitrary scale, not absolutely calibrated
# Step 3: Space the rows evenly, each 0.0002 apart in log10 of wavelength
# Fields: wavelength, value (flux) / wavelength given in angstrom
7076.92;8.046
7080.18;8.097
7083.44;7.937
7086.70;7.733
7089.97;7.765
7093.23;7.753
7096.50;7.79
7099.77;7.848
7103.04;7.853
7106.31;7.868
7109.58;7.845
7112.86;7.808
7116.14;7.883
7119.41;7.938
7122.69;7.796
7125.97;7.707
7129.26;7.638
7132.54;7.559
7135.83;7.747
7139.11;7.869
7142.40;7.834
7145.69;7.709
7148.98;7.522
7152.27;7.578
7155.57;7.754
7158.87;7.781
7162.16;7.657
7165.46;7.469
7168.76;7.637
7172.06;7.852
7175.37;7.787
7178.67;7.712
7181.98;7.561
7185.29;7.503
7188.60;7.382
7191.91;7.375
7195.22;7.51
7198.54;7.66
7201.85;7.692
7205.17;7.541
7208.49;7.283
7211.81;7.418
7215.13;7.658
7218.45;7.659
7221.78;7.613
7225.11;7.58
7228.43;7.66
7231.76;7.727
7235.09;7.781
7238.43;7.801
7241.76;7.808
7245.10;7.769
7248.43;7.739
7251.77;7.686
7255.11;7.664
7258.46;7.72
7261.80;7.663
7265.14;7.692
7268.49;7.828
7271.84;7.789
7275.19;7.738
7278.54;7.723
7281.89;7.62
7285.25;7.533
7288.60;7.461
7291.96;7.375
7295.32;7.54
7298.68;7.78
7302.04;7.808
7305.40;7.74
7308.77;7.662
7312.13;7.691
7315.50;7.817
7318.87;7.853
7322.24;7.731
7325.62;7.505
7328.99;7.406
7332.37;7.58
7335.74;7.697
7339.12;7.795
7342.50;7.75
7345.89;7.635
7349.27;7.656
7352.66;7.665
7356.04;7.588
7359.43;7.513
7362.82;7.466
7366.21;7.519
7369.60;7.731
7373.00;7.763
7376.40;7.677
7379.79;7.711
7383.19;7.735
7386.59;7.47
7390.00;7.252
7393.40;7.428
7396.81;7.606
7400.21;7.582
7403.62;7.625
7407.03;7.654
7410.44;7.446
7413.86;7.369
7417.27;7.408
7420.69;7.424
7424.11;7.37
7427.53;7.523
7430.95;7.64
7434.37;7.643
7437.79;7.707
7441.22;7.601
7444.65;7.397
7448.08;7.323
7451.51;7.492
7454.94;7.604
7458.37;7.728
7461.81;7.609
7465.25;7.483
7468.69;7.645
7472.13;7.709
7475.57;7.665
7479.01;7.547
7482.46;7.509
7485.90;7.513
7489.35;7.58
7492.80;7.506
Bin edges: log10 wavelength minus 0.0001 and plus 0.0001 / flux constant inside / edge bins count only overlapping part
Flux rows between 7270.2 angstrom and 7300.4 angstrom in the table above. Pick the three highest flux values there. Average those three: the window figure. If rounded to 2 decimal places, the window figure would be 7.77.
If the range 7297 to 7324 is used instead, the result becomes 7.83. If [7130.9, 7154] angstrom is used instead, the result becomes 7.82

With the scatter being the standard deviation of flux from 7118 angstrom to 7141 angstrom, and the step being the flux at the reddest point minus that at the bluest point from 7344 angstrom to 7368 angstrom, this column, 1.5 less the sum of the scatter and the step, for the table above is 1.5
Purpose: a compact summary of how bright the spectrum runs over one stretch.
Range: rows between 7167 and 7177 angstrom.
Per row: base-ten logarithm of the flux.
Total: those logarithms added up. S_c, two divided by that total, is 0.75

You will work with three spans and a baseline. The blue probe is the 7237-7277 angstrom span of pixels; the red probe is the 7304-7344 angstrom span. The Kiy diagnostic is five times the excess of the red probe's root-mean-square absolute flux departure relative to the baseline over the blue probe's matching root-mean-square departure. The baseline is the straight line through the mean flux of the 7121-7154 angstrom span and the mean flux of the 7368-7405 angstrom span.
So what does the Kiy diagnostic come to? 0.16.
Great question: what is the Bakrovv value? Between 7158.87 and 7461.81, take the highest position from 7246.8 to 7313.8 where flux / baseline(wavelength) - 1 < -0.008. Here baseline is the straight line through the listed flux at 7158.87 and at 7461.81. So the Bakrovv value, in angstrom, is 7295.32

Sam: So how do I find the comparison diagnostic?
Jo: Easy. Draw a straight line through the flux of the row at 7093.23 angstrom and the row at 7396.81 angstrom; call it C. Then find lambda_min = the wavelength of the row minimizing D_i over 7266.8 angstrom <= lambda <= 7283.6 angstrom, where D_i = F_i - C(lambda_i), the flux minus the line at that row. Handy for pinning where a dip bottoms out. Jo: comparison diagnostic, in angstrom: 7281.89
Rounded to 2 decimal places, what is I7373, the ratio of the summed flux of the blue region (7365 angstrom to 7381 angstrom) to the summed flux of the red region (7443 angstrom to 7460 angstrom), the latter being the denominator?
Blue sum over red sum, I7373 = 1.02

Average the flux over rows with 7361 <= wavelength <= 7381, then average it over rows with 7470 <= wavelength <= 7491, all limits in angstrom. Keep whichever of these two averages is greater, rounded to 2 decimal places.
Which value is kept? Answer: 7.64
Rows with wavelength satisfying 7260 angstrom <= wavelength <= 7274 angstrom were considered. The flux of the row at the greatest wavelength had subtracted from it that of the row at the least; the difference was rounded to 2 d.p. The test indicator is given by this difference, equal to 0.13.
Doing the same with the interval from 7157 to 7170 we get -0.14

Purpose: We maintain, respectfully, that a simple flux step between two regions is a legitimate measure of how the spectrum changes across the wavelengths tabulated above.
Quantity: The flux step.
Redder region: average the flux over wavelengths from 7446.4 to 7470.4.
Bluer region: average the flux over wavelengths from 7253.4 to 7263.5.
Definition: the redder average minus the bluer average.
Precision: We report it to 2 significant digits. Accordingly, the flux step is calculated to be -0.13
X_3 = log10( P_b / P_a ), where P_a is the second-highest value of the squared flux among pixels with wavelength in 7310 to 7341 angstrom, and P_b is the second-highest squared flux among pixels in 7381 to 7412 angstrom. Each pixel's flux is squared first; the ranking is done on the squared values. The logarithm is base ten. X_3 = -0.0183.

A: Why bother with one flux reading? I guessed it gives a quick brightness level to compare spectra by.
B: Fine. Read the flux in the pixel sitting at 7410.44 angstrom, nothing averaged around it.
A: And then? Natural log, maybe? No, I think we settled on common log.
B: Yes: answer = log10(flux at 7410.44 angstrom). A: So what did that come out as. 0.872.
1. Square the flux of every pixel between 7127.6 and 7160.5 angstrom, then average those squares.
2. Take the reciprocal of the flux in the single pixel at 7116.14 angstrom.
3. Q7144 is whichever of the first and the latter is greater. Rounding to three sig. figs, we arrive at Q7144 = 59.3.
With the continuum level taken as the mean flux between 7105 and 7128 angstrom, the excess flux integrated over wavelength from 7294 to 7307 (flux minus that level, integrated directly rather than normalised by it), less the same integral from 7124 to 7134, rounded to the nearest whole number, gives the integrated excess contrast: 0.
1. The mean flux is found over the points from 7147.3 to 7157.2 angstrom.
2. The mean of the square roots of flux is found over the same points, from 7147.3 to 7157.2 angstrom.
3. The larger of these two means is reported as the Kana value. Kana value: 7.62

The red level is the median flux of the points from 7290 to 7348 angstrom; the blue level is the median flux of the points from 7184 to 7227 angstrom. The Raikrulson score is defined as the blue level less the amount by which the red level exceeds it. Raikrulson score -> 7.4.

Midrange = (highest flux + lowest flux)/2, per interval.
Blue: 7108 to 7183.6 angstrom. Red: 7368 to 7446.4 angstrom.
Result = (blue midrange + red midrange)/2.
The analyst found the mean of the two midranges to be 7.61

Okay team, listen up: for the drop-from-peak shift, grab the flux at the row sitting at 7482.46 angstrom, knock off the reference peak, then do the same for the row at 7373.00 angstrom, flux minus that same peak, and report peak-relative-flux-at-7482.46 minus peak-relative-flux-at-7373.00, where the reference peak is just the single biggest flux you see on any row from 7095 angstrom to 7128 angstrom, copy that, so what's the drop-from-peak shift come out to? -0.3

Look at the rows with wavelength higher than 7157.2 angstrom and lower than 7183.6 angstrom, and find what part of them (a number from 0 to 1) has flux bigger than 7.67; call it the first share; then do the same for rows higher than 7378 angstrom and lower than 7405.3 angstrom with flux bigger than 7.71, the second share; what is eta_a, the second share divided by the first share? 0.50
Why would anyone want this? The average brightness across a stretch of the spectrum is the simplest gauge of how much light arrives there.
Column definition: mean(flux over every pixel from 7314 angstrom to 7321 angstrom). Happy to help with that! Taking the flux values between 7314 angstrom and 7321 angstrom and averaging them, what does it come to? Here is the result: 7.83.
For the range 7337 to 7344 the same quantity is 7.77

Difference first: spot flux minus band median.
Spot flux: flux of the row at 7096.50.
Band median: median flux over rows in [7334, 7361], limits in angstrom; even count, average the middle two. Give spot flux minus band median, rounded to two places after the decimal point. 0.13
